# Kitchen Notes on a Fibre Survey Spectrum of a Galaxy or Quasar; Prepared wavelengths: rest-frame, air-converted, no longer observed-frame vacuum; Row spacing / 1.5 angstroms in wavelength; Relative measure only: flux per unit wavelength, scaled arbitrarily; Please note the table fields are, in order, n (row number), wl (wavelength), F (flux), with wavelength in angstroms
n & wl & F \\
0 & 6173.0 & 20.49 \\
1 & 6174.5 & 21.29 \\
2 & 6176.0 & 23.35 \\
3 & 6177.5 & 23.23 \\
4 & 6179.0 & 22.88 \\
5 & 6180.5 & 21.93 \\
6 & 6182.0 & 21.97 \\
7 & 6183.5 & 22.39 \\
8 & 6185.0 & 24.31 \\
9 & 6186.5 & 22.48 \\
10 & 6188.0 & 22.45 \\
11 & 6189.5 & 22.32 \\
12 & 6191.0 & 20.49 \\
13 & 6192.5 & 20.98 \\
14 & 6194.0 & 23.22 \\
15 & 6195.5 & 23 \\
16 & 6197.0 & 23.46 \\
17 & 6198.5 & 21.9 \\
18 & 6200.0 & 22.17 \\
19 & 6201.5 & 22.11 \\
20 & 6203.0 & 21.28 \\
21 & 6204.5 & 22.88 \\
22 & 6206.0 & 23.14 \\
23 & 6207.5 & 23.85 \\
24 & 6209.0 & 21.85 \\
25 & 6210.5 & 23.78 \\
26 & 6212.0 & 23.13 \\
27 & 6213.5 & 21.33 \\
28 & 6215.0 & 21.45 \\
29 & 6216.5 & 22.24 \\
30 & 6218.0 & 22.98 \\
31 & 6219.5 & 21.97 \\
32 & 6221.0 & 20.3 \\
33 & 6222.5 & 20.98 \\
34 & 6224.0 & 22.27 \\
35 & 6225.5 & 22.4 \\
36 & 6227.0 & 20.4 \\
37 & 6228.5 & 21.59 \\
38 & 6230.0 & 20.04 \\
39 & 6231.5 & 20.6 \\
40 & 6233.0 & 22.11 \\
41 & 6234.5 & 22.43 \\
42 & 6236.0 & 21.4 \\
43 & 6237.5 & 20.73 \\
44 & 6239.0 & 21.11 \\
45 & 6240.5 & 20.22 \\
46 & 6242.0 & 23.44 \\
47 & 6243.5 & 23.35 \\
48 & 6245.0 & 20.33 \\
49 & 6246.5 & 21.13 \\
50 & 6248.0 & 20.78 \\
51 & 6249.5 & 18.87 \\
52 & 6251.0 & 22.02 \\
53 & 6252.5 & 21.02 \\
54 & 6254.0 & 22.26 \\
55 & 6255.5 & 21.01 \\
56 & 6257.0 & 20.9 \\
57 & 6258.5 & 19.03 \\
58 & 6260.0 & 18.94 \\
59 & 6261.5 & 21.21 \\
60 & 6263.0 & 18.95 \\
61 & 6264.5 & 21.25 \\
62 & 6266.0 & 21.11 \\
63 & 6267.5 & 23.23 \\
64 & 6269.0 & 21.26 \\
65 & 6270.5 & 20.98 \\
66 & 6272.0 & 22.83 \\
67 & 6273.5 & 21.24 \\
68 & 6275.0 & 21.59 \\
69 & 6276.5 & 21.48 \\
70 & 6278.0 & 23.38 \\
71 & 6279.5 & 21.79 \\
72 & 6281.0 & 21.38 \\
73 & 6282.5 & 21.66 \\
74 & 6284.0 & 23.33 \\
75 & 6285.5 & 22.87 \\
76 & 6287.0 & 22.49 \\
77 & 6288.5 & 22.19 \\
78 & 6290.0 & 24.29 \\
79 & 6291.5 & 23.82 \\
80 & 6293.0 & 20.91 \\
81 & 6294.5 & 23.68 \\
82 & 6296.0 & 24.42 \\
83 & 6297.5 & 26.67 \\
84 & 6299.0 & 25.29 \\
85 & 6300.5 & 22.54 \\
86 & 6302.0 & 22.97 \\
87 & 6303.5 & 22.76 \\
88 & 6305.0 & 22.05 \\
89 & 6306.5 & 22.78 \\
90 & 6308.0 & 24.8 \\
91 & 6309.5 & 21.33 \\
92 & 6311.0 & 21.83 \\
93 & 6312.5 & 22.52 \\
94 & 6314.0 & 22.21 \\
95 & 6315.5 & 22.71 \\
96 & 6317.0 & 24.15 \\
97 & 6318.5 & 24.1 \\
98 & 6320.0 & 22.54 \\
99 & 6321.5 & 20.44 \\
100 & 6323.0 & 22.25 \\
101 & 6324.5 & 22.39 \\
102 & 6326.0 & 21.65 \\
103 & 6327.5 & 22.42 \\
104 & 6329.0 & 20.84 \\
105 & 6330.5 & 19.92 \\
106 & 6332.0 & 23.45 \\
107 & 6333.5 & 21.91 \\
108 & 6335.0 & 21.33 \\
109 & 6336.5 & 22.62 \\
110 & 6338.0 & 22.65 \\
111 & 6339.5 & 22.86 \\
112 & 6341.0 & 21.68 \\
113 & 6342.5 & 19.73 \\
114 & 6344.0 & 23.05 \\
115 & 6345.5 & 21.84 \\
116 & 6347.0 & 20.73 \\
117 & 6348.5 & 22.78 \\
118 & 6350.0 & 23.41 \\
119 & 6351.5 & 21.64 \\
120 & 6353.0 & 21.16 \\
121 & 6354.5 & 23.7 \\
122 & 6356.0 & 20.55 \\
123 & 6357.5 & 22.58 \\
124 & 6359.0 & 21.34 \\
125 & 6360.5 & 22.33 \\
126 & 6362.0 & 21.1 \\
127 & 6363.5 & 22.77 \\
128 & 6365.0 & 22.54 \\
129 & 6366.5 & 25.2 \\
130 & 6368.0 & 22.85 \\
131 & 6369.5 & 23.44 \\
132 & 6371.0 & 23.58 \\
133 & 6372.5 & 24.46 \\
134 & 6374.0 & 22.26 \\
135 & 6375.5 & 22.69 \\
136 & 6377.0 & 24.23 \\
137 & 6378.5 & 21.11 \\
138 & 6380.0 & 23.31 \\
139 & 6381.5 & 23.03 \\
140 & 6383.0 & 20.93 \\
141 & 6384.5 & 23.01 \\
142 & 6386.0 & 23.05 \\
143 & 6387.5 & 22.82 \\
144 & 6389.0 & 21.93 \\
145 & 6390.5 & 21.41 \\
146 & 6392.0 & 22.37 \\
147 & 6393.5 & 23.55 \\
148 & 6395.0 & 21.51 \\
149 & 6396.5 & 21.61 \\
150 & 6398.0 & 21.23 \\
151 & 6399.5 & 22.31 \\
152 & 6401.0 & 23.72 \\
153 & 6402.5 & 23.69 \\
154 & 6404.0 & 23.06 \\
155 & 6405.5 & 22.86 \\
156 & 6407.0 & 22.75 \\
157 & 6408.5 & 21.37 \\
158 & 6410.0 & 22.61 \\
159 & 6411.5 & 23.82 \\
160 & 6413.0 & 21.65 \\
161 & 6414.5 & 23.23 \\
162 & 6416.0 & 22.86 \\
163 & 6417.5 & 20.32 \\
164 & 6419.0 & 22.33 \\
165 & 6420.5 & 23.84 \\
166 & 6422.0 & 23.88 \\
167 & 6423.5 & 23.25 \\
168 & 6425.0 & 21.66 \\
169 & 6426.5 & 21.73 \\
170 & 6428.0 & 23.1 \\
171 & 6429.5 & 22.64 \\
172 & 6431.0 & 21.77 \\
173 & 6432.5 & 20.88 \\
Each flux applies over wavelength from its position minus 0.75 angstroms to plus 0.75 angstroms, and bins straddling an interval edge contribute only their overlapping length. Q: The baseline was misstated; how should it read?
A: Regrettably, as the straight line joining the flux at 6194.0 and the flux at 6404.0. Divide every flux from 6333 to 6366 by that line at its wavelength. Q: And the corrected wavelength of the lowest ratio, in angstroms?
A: 6342.5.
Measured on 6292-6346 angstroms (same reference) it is 6342.5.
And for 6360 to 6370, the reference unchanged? 6362.0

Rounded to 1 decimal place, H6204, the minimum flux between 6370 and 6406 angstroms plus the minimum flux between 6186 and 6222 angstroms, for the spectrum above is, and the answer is 41.2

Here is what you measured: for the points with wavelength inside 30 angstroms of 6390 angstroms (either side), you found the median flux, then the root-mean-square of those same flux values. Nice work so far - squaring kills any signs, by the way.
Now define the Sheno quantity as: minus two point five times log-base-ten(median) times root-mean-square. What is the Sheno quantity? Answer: -76.8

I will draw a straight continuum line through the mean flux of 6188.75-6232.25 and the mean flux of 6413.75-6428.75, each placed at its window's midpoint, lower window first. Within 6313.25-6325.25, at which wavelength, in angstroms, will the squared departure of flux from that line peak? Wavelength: 6321.5 angstroms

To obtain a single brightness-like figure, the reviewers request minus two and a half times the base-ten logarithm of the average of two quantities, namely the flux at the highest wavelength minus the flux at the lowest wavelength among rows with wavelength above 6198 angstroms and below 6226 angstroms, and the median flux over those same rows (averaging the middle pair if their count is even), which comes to -2.64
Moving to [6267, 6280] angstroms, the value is -2.51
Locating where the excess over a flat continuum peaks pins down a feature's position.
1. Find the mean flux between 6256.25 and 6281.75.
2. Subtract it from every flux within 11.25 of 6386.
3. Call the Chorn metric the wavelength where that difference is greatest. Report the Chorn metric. 6377.0 angstroms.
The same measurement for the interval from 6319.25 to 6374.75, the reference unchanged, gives 6366.5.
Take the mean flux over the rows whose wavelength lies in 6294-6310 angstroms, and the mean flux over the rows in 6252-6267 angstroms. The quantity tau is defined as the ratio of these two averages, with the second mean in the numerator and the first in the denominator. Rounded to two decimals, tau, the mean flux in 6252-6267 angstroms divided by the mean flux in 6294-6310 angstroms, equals 0.87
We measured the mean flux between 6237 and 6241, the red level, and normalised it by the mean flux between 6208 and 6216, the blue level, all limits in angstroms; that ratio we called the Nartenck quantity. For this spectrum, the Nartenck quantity 0.927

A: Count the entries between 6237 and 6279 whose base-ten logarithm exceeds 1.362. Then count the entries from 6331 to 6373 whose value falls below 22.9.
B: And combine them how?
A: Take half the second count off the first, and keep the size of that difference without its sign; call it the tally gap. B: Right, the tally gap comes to 6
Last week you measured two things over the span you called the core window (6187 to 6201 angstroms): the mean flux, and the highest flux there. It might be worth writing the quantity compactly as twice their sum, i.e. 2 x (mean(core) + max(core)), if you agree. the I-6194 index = 91.4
